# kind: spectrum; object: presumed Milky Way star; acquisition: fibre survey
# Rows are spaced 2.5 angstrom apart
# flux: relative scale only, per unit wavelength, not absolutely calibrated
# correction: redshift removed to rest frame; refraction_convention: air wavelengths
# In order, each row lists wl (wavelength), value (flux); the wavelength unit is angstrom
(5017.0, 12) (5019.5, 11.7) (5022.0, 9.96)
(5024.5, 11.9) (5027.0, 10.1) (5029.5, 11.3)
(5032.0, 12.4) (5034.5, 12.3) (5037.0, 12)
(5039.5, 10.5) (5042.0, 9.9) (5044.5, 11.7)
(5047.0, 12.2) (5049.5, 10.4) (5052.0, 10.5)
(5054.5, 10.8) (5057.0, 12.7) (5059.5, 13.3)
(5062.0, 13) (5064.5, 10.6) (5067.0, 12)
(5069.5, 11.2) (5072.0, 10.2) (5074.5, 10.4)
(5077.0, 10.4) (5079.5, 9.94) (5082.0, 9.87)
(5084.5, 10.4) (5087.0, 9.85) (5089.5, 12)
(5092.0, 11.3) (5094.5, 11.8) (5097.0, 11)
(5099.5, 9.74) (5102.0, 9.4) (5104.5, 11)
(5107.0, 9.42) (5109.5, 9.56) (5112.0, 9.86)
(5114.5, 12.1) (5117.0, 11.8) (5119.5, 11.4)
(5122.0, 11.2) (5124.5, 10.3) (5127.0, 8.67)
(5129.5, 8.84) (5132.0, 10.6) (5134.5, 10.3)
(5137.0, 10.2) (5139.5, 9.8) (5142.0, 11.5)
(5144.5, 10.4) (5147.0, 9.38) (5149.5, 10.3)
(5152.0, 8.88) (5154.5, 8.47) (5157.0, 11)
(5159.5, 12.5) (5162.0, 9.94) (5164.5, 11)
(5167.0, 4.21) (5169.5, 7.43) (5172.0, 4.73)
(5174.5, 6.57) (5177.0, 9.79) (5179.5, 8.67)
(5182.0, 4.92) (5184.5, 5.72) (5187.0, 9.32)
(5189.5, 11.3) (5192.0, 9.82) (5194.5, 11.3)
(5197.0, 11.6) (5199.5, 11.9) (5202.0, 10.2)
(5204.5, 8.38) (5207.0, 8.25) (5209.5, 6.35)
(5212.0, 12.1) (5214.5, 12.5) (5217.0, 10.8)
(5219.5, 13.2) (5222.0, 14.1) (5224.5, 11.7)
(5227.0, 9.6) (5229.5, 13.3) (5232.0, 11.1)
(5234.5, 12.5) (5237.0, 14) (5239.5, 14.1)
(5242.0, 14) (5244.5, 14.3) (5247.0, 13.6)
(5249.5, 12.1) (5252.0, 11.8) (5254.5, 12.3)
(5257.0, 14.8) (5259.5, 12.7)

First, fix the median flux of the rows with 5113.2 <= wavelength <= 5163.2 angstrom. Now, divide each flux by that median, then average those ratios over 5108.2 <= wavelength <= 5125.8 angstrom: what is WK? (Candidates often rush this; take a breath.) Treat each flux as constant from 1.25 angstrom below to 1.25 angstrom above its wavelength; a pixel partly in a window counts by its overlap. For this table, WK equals 1.06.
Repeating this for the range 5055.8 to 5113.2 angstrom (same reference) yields 1.05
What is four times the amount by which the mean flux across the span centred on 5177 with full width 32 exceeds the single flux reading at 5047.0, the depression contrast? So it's -17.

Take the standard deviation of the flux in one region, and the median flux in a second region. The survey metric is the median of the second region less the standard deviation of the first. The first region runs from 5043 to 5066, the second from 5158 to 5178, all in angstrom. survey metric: 7.5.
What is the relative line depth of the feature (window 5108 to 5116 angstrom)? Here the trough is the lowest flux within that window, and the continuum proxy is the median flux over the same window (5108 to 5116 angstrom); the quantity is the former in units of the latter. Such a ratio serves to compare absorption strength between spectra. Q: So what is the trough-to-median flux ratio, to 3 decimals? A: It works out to 0.970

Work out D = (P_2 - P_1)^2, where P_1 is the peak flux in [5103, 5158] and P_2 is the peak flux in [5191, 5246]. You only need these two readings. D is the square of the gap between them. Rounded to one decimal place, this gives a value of 4.8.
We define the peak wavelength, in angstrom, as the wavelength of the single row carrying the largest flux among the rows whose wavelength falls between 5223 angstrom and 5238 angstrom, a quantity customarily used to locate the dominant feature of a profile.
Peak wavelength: 5237.0 angstrom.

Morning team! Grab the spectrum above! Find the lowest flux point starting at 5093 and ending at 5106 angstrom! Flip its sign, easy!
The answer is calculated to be -9.40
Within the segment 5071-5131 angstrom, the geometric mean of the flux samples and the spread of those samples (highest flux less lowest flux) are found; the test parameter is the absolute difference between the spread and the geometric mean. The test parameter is 7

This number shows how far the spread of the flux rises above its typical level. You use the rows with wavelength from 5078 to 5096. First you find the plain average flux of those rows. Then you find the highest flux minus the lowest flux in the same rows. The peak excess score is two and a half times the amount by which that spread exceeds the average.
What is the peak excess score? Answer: -21.5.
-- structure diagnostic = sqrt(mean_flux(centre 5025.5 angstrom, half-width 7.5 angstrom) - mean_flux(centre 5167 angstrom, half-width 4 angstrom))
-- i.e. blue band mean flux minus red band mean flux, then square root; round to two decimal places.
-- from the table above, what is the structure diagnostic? 1.92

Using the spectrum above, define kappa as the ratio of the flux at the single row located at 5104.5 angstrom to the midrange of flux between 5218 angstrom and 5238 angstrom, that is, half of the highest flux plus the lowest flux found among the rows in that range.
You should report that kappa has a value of 0.93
